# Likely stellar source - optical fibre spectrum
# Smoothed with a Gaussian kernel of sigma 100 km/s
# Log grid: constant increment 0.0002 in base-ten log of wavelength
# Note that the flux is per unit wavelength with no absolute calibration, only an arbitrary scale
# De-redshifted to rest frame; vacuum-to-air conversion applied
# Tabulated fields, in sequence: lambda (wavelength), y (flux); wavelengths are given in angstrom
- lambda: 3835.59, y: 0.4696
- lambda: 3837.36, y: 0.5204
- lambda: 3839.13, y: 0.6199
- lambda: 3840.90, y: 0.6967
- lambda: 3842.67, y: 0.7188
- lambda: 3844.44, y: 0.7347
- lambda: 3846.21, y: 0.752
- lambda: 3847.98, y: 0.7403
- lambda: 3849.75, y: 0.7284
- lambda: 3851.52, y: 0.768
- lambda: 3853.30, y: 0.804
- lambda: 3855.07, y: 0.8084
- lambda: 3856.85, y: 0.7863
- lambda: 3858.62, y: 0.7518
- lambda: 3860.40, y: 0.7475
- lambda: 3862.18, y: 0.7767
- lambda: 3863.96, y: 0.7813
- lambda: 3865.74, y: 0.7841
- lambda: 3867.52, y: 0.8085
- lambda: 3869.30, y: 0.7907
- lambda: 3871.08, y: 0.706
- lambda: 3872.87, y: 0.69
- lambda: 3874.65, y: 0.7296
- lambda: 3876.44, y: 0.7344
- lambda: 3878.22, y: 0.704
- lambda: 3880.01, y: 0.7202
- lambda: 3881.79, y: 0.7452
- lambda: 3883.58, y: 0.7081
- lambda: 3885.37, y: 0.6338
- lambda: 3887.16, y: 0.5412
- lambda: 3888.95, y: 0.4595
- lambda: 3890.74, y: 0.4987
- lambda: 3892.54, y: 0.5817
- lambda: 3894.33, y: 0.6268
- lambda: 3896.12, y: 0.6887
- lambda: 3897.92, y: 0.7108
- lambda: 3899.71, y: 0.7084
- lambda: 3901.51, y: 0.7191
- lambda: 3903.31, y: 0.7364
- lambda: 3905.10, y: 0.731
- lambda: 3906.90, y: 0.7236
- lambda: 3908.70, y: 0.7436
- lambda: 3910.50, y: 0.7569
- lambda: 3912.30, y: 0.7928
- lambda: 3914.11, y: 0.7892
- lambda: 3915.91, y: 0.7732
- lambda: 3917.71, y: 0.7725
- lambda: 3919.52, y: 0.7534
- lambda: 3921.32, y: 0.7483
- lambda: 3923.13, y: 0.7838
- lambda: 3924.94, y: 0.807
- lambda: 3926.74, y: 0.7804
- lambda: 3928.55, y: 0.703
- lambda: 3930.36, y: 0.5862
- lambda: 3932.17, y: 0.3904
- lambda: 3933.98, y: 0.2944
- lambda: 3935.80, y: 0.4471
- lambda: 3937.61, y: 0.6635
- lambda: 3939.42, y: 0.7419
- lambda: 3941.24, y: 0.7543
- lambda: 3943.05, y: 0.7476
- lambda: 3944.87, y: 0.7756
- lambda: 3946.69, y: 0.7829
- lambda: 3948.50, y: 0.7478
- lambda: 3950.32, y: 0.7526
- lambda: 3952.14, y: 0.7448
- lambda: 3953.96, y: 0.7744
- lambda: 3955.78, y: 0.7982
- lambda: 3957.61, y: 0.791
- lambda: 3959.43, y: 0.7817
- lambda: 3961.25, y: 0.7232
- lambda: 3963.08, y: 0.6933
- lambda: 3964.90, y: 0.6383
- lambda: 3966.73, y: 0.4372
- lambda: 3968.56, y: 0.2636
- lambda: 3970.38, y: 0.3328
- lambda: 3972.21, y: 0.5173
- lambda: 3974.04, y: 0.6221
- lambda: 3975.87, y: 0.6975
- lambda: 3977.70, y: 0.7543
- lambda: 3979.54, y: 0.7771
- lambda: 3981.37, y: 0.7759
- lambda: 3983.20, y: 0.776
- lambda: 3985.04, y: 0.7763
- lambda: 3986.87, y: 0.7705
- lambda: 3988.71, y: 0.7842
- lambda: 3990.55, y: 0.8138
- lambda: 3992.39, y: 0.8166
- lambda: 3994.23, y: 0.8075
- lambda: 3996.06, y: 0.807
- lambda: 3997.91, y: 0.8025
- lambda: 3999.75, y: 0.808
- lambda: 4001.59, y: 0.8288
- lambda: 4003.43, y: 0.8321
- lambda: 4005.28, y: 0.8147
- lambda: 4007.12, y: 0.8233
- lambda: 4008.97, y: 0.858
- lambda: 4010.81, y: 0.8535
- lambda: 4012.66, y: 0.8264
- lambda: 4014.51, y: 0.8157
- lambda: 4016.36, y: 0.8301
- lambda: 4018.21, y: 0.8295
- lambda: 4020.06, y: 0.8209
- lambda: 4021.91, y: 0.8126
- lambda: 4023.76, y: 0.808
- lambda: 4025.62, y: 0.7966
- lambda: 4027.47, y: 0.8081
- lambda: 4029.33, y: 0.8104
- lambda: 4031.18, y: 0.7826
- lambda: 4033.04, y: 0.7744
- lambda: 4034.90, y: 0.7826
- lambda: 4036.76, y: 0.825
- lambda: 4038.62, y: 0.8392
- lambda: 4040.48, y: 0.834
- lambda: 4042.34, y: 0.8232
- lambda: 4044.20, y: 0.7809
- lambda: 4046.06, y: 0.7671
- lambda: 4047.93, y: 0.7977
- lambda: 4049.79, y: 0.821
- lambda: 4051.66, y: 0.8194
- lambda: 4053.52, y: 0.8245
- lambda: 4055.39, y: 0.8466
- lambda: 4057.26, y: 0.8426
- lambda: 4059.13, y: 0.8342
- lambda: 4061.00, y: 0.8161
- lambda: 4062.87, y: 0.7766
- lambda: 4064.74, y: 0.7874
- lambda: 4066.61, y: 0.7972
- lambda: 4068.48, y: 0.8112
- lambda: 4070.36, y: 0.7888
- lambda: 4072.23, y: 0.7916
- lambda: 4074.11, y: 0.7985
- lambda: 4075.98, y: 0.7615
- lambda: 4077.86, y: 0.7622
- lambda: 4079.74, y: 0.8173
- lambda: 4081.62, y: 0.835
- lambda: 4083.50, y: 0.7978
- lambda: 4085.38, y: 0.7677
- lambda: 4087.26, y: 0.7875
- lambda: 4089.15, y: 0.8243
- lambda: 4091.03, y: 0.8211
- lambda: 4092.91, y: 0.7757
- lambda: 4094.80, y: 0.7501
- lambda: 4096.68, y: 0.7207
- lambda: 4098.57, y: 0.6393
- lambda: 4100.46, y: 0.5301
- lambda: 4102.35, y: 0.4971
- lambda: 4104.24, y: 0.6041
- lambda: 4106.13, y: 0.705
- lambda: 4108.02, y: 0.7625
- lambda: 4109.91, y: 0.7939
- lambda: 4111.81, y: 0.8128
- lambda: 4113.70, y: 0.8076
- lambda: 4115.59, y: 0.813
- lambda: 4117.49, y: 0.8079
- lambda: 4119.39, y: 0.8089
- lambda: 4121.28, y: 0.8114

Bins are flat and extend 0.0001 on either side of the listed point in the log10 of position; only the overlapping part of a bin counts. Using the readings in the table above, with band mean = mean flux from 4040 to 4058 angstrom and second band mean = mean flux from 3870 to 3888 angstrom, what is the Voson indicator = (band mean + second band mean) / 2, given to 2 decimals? 0.75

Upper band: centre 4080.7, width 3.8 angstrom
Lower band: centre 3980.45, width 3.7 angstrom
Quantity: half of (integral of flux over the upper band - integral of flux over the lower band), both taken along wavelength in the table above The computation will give 0.13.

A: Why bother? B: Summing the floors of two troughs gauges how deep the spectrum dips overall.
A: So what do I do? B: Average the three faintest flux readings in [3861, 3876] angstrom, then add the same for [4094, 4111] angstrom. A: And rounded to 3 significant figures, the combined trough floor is 1.25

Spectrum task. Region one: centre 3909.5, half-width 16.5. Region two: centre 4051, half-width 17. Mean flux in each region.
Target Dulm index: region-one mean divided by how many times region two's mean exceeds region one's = 0.68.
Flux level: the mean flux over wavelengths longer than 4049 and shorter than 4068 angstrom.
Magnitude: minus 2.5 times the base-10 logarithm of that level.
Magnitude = 0.22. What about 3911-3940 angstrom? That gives 0.42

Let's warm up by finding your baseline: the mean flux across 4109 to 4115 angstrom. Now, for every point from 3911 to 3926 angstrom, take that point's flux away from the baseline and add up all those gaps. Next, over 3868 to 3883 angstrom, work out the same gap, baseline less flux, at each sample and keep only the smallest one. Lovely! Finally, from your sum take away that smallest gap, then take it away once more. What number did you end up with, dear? 0.19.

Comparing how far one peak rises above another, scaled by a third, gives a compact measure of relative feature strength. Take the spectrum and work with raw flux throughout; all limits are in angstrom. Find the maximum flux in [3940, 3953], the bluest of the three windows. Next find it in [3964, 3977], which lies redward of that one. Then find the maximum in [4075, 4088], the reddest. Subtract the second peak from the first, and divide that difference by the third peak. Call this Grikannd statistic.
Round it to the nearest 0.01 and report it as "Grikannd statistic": 0.10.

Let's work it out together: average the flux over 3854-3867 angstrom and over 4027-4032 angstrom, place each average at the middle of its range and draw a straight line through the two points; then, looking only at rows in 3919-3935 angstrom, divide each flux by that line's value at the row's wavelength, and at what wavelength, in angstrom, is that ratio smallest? 3933.98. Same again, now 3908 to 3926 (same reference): 3908.70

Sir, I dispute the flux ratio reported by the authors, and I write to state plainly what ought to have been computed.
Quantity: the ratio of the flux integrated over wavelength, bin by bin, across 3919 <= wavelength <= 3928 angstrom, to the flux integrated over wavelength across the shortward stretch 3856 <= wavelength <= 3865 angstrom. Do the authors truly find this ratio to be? 1.0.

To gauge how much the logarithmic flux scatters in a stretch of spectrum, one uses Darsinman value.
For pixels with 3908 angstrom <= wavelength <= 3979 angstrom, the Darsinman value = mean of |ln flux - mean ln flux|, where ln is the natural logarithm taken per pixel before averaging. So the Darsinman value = 0.211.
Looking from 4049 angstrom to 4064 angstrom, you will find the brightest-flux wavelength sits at 4055.39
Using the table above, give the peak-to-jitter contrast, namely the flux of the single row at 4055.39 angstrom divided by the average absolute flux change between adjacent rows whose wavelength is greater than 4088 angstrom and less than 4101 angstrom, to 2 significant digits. 17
